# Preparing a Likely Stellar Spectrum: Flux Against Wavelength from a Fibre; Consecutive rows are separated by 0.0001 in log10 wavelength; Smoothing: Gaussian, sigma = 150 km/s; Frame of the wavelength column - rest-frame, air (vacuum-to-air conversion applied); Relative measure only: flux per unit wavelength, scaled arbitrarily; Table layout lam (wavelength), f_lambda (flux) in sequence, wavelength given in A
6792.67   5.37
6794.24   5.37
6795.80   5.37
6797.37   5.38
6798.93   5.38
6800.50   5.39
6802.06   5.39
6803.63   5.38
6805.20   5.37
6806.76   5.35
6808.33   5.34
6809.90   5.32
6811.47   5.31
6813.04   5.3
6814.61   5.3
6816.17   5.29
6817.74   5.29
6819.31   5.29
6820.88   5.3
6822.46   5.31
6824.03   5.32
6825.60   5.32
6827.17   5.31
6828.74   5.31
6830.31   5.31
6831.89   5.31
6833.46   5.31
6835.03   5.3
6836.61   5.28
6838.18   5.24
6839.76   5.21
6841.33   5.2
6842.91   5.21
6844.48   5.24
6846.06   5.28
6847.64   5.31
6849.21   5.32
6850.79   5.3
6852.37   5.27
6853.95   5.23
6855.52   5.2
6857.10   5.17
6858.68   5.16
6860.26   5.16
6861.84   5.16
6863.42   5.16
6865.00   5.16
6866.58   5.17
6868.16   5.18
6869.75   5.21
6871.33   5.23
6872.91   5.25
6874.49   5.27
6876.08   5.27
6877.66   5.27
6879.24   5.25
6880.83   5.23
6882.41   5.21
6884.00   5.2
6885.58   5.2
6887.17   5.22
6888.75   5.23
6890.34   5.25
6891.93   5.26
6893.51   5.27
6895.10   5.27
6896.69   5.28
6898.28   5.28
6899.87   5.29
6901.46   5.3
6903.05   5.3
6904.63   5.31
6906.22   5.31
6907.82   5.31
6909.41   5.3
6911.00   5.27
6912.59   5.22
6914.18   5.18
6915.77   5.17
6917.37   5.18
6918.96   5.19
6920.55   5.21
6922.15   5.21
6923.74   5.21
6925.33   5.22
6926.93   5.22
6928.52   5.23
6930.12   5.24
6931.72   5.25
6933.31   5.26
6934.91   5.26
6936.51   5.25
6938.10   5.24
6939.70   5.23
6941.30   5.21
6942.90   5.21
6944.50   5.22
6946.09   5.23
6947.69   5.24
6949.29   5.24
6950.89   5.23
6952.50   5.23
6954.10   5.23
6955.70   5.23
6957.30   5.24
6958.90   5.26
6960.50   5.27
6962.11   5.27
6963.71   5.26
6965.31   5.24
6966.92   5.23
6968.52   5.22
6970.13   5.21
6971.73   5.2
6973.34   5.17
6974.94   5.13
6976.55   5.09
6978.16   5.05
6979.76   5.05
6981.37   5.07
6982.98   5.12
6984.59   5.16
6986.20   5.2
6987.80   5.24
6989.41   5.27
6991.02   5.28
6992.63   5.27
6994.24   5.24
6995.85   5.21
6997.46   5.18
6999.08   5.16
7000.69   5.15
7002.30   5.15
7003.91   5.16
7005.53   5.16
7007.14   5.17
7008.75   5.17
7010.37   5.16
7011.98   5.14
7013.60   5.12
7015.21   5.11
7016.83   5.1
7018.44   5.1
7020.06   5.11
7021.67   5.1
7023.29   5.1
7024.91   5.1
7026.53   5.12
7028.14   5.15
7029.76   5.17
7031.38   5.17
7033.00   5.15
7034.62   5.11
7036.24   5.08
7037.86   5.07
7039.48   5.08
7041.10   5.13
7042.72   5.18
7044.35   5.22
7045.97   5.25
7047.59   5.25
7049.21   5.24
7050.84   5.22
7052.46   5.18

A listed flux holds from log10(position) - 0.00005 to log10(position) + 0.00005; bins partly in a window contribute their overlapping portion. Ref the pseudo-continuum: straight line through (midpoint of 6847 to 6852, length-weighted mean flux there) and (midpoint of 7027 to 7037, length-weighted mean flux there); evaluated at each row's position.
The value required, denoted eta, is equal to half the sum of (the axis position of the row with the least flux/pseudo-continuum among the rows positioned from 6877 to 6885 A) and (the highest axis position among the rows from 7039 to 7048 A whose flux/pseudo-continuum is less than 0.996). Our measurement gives 6961.7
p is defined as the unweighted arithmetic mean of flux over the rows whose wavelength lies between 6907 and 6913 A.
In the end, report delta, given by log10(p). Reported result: 0.722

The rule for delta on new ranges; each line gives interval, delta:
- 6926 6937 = 0.720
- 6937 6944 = 0.718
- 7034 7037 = 0.707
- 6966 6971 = 0.718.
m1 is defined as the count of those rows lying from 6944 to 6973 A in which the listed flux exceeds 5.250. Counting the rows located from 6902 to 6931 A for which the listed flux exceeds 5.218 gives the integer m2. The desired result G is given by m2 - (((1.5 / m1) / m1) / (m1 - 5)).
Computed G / 11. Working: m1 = 4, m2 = 11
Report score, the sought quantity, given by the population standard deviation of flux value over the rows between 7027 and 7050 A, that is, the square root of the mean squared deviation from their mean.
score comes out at 0.061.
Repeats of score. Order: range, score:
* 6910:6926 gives 0.027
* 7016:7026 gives 0.004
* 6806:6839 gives 0.022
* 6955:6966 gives 0.015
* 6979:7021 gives 0.059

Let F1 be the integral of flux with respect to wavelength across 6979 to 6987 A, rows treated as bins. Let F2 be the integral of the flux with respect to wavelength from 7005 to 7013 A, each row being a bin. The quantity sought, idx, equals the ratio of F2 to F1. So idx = 1.01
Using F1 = 40.9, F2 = 41.3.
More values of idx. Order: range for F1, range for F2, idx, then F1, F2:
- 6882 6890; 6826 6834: 1.02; 41.7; 42.5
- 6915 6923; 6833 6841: 1.01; 41.5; 42.1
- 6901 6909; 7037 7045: 0.97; 42.4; 41.0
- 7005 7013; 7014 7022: 0.99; 41.3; 40.9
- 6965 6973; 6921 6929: 1.00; 41.7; 41.7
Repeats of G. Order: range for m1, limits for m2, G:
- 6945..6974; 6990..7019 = 3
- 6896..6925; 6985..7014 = 5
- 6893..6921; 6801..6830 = 18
